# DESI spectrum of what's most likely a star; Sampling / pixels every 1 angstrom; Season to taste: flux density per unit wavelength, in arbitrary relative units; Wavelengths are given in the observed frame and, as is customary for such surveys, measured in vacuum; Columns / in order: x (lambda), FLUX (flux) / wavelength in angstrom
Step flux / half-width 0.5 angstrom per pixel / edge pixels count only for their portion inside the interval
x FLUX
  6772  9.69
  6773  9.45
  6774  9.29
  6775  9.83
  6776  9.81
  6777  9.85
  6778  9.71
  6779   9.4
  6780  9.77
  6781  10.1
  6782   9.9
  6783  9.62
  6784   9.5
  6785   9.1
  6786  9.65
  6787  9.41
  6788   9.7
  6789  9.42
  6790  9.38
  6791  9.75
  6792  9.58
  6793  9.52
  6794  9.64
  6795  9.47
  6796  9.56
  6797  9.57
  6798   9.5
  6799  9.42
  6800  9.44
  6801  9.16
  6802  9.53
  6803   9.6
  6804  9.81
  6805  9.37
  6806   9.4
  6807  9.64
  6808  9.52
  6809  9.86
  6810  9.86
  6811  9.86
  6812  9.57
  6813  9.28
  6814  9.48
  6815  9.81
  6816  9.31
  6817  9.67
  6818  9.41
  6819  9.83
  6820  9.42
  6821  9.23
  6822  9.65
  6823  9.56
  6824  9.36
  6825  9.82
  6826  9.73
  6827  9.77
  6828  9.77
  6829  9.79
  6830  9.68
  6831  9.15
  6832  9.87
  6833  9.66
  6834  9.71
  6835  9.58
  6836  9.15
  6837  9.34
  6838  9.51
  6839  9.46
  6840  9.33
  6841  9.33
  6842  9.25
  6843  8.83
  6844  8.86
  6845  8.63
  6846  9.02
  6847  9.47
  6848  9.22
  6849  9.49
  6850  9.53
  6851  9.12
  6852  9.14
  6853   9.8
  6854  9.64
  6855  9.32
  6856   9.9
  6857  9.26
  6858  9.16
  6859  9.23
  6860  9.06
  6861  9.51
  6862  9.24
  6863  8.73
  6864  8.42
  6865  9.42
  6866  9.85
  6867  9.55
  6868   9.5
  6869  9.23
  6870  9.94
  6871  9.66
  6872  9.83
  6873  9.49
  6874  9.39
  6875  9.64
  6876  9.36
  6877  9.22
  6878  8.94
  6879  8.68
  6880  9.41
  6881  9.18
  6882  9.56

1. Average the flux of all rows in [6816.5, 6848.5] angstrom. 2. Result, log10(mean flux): 0.975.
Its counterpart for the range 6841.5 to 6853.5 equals 0.964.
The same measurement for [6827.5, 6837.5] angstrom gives 0.981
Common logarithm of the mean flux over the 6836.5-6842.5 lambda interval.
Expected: 0.972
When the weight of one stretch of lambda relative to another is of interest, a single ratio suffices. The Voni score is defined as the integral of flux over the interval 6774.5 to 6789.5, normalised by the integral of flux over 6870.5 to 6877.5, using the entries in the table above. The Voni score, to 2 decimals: 2.17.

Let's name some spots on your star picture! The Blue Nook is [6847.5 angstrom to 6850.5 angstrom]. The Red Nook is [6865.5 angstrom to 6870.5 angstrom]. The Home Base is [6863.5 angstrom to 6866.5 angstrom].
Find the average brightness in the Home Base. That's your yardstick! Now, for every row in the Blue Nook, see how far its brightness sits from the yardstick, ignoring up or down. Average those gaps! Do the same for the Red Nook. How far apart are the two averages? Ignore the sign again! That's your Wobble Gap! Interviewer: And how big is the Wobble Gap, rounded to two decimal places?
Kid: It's 0.19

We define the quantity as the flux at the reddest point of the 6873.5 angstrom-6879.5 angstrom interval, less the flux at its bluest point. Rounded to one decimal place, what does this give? -0.7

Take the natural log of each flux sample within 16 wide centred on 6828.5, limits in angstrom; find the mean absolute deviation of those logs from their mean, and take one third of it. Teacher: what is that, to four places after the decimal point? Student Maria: 0.0067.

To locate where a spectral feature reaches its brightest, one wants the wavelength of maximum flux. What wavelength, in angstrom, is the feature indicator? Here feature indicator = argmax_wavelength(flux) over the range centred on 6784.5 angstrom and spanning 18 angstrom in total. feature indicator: 6781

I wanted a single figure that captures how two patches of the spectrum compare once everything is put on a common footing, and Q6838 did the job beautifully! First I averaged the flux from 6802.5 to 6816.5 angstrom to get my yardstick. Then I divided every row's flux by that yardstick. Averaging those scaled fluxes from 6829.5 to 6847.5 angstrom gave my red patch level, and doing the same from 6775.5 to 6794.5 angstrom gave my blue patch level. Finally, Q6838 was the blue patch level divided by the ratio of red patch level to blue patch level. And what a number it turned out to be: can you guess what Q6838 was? 1.034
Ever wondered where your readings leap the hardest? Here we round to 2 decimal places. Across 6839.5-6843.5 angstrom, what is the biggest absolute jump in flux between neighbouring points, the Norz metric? 0.42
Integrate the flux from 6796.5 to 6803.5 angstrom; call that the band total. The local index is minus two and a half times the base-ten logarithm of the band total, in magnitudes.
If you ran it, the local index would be -4.55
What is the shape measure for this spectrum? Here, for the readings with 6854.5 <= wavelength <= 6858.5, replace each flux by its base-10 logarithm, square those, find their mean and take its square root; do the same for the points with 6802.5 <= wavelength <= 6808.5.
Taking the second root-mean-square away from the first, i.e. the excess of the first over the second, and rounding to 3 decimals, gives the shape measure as -0.007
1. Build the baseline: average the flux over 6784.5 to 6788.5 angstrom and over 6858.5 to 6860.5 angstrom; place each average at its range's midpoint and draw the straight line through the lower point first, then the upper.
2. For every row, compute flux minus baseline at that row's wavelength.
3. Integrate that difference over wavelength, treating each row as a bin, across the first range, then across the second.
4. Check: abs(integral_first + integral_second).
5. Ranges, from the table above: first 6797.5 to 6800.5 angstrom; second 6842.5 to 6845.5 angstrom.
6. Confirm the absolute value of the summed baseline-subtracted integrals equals 1.2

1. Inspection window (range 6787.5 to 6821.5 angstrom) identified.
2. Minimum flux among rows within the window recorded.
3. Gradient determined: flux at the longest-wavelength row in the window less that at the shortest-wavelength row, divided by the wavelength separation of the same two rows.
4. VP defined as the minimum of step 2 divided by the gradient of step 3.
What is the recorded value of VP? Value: -643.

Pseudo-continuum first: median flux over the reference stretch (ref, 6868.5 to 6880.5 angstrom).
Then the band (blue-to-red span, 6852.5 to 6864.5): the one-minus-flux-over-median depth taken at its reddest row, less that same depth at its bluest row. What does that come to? 0.15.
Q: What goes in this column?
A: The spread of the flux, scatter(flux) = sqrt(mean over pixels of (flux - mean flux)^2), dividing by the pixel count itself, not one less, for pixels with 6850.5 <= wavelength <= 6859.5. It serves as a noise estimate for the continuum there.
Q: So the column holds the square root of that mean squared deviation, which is 0.28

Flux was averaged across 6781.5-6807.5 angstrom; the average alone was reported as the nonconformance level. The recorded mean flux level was 9.5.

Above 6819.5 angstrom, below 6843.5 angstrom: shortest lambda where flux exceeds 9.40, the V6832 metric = 6820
